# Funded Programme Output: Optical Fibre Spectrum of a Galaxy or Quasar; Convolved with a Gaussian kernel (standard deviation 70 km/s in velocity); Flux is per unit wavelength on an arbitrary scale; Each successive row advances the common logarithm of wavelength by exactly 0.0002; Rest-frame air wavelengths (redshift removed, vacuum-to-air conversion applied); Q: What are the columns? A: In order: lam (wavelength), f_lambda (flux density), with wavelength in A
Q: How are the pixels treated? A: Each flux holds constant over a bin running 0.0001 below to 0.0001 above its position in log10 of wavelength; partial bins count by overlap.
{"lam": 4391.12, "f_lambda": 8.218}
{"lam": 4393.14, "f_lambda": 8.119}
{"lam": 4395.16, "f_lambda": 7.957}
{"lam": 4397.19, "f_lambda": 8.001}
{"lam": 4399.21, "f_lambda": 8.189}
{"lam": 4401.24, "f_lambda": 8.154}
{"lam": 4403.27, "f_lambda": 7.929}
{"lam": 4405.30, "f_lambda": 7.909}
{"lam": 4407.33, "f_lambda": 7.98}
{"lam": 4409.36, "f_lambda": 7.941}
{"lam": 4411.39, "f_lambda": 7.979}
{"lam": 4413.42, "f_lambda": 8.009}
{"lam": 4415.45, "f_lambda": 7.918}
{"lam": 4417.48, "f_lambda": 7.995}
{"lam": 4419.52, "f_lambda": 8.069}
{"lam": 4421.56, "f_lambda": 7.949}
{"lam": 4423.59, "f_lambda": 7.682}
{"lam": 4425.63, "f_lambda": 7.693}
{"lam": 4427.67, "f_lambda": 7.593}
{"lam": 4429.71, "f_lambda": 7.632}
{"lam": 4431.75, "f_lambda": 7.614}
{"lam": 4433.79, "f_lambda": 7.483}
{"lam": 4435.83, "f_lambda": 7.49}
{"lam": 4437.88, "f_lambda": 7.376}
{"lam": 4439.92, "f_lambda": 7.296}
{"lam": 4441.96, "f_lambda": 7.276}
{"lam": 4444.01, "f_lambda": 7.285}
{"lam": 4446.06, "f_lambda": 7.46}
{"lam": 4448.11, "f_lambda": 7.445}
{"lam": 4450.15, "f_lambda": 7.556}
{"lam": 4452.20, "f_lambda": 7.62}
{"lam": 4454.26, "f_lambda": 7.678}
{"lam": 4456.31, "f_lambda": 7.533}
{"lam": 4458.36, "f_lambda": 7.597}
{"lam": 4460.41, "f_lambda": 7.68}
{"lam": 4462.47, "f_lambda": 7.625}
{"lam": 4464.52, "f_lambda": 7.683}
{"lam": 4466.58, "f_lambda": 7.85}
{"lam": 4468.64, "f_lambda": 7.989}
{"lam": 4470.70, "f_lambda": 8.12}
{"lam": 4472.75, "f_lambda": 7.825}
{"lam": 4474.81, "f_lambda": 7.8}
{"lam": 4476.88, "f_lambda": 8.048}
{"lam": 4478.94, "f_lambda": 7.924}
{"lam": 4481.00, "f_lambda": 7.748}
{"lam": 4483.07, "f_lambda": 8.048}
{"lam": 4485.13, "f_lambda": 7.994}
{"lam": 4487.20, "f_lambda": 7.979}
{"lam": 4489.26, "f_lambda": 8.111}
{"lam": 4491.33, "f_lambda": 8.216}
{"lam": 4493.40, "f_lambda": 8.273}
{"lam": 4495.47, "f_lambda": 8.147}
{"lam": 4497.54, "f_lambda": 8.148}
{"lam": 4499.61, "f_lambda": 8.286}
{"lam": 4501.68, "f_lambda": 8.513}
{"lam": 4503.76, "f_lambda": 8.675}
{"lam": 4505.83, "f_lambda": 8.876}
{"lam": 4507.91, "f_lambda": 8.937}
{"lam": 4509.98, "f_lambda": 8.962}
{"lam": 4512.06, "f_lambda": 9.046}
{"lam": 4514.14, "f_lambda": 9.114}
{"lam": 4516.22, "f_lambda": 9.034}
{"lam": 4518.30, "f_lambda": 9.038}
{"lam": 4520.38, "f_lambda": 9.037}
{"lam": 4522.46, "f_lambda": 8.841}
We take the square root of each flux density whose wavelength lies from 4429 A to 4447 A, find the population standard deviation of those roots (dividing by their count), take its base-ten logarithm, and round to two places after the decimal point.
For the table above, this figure -1.63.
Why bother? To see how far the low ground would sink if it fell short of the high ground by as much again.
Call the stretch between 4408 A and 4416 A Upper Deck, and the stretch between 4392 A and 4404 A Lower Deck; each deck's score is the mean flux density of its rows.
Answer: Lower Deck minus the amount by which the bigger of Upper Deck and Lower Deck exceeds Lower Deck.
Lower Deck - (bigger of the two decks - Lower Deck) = 8.06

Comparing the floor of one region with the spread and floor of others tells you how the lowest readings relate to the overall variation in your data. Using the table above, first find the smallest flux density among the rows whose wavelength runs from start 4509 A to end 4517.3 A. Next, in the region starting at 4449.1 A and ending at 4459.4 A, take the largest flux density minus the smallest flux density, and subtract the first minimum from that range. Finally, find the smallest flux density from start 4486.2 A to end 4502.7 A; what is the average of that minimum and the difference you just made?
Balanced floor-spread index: -0.42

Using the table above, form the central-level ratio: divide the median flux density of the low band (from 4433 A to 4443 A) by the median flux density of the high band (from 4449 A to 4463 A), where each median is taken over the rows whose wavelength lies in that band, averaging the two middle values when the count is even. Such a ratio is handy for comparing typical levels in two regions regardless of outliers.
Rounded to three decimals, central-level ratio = 0.968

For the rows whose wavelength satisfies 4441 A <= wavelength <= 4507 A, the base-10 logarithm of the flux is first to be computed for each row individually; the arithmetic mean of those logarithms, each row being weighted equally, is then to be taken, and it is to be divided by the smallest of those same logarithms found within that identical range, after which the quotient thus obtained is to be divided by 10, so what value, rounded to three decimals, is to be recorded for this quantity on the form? 0.104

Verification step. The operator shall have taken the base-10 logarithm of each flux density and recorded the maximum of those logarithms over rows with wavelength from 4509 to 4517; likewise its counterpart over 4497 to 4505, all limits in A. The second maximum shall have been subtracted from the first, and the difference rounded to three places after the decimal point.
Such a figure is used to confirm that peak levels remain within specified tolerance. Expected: 0.021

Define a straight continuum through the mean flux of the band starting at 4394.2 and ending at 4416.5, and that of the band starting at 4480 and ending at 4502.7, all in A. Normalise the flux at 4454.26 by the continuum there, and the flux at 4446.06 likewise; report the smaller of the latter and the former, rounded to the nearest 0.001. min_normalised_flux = 0.925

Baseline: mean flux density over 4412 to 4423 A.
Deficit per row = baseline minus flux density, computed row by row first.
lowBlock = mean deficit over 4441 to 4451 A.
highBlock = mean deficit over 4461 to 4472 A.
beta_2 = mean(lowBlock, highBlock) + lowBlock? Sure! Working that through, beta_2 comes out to 0.9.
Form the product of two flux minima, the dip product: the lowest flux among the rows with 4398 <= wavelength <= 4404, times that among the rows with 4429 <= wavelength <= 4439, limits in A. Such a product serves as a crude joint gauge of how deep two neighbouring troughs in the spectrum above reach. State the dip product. 58.5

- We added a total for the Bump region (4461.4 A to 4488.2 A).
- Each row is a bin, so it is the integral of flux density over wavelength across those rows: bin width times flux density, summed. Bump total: 212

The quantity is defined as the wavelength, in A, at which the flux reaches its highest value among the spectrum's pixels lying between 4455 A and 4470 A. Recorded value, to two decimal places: 4468.64 A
